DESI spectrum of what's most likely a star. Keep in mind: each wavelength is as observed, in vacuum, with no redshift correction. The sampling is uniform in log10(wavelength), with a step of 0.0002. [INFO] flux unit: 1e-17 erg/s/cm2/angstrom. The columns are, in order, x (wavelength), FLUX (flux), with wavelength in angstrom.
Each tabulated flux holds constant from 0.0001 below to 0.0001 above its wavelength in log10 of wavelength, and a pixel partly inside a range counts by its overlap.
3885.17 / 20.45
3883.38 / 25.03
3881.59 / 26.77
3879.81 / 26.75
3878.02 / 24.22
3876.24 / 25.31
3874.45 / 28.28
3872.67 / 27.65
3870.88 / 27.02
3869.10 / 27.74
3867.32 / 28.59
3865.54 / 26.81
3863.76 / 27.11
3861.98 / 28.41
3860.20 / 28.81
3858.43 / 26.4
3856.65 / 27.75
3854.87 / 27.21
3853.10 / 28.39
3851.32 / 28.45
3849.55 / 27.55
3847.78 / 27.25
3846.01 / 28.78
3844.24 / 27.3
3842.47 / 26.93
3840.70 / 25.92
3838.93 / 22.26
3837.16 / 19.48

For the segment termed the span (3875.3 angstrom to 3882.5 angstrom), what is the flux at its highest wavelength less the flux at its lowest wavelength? 1.5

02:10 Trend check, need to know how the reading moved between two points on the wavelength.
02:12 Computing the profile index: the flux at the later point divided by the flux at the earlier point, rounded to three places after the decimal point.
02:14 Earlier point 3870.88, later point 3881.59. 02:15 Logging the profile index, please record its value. 0.991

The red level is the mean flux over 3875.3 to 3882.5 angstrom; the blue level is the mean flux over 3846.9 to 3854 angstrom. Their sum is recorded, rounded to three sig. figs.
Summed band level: 53.7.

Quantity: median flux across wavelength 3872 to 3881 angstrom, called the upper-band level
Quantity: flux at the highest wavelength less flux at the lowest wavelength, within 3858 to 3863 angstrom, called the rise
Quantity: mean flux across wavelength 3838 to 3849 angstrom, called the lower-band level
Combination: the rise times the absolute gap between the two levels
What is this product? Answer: 0.7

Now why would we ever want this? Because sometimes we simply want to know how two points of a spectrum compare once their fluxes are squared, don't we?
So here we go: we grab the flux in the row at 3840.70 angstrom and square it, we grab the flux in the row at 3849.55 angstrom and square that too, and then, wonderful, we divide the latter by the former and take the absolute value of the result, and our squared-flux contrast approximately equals 1.1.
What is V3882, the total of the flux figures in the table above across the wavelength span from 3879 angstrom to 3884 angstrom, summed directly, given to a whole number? 79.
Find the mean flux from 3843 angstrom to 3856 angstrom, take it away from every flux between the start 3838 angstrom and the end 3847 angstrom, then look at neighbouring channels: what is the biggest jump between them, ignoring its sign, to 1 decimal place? 3.7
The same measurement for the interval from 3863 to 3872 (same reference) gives 1.8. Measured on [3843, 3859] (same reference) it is 1.5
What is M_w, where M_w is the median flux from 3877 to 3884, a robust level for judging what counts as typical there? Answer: 25.9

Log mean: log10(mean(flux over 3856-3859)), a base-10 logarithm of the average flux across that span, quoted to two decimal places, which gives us 1.43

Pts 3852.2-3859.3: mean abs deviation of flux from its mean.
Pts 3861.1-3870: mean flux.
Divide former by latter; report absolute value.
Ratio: 0.0228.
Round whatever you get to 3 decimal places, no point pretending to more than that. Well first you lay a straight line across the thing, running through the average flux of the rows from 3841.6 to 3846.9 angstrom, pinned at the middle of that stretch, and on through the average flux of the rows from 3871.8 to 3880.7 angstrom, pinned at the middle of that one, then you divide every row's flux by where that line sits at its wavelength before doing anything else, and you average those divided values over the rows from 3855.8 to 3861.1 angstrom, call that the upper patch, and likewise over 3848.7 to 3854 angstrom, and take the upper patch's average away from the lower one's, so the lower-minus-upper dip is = 0.007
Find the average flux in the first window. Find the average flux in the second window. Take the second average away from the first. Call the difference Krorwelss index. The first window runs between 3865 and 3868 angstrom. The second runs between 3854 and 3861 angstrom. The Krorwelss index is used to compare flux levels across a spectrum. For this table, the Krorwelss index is 0.2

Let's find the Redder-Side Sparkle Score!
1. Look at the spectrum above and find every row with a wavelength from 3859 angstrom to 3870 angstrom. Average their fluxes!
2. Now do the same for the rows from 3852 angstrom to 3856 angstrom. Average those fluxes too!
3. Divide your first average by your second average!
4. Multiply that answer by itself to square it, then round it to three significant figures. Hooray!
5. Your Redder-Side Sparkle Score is 1.01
